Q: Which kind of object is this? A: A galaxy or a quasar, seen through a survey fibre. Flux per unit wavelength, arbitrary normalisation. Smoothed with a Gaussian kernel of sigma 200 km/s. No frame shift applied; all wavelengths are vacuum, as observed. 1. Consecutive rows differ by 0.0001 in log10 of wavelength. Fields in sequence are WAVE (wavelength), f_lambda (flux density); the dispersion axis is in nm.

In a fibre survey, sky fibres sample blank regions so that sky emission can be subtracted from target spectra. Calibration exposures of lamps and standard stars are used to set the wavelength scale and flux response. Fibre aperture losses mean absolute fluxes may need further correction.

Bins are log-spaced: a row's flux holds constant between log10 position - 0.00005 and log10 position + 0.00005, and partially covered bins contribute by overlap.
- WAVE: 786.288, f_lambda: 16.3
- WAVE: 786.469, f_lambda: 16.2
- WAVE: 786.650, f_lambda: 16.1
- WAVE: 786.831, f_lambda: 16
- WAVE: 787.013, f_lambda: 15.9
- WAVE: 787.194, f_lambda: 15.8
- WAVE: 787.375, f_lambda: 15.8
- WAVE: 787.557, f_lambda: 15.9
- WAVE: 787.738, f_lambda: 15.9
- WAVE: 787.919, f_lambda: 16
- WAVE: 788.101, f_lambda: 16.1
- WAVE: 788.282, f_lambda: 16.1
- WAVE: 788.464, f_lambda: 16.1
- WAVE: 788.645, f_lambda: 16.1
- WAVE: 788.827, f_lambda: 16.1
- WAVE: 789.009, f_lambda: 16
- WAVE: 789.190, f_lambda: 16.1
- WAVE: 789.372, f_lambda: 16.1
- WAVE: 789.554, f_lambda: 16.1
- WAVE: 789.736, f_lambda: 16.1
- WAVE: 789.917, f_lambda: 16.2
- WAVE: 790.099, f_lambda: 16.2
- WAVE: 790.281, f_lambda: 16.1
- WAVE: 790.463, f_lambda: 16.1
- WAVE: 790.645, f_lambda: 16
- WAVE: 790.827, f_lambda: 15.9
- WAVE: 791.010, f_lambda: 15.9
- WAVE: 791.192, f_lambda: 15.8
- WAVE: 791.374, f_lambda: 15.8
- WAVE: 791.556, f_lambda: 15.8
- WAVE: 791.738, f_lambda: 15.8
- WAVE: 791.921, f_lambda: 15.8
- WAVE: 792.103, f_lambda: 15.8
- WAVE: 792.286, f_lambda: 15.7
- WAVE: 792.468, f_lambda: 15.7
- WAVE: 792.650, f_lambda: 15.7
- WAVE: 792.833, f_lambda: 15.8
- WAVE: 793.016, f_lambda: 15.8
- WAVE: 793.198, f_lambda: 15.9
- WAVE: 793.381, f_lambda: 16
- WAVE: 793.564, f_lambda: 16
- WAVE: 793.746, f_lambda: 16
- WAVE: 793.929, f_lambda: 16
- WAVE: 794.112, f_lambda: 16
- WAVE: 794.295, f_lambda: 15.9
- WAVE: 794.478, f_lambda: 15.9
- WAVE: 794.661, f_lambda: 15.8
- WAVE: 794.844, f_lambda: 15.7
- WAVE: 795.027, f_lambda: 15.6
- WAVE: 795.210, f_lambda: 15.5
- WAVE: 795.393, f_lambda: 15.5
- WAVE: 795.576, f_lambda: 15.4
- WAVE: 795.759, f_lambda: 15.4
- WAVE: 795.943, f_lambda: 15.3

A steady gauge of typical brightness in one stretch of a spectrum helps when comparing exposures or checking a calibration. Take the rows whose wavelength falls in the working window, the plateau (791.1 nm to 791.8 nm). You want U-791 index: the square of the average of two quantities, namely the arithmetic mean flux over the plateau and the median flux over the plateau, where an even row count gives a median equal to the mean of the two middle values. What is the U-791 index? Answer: 250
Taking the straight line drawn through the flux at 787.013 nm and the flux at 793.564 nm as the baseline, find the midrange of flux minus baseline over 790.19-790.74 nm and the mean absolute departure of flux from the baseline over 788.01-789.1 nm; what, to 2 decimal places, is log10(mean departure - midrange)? -1.20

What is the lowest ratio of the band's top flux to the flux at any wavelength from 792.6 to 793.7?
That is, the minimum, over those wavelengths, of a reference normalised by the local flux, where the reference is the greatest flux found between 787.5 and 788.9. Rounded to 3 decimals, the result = 1.006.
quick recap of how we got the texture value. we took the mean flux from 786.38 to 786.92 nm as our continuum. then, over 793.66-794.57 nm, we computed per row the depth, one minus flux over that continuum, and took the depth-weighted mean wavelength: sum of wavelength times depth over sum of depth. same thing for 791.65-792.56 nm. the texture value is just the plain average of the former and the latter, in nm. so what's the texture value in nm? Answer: 793.16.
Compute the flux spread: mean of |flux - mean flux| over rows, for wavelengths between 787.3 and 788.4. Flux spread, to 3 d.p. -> 0.100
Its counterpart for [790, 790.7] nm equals 0.050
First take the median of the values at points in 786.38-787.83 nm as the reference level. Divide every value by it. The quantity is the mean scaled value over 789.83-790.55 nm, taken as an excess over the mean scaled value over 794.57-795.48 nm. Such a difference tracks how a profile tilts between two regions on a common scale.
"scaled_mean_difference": 0.033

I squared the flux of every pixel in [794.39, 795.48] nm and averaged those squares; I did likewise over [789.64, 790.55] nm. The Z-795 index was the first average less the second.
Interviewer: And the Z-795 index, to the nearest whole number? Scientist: -15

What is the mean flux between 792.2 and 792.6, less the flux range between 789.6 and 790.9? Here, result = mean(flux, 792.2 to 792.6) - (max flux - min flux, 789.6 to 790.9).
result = 15.4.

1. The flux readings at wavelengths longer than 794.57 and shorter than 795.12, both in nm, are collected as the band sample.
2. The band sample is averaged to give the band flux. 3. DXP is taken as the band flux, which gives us 15.7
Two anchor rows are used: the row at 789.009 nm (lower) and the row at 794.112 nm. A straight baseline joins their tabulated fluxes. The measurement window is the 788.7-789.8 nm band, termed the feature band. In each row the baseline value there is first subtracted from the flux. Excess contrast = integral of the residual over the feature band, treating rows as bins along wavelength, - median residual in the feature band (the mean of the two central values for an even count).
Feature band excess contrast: -0.01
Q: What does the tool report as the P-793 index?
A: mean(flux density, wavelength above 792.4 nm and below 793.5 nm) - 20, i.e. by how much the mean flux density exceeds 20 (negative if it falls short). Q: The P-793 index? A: -4.18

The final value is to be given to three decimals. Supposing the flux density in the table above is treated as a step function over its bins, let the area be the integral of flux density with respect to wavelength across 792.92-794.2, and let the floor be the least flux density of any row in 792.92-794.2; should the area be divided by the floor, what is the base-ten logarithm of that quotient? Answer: 0.111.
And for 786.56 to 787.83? 0.107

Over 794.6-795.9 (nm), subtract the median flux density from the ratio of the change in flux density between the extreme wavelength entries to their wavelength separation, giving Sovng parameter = -15.9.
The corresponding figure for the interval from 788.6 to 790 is -16.0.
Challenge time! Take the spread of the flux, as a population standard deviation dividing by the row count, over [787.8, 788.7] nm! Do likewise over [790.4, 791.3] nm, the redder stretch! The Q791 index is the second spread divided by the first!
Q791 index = 2.5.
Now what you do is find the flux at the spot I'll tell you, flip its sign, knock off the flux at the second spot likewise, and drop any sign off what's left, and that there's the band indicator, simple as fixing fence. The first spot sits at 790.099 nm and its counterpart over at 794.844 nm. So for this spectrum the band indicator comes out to 31.9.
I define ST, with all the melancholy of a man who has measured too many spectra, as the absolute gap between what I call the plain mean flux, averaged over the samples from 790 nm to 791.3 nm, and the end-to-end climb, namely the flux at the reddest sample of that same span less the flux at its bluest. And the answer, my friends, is 16.4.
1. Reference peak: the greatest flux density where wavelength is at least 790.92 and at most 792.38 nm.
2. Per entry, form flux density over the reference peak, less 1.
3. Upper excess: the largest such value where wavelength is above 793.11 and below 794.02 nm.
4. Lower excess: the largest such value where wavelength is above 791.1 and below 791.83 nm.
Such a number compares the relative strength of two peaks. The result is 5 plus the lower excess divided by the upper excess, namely 4.0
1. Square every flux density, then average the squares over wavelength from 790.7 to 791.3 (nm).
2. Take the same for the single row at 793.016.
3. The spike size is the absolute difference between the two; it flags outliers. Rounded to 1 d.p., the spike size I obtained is 2.1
